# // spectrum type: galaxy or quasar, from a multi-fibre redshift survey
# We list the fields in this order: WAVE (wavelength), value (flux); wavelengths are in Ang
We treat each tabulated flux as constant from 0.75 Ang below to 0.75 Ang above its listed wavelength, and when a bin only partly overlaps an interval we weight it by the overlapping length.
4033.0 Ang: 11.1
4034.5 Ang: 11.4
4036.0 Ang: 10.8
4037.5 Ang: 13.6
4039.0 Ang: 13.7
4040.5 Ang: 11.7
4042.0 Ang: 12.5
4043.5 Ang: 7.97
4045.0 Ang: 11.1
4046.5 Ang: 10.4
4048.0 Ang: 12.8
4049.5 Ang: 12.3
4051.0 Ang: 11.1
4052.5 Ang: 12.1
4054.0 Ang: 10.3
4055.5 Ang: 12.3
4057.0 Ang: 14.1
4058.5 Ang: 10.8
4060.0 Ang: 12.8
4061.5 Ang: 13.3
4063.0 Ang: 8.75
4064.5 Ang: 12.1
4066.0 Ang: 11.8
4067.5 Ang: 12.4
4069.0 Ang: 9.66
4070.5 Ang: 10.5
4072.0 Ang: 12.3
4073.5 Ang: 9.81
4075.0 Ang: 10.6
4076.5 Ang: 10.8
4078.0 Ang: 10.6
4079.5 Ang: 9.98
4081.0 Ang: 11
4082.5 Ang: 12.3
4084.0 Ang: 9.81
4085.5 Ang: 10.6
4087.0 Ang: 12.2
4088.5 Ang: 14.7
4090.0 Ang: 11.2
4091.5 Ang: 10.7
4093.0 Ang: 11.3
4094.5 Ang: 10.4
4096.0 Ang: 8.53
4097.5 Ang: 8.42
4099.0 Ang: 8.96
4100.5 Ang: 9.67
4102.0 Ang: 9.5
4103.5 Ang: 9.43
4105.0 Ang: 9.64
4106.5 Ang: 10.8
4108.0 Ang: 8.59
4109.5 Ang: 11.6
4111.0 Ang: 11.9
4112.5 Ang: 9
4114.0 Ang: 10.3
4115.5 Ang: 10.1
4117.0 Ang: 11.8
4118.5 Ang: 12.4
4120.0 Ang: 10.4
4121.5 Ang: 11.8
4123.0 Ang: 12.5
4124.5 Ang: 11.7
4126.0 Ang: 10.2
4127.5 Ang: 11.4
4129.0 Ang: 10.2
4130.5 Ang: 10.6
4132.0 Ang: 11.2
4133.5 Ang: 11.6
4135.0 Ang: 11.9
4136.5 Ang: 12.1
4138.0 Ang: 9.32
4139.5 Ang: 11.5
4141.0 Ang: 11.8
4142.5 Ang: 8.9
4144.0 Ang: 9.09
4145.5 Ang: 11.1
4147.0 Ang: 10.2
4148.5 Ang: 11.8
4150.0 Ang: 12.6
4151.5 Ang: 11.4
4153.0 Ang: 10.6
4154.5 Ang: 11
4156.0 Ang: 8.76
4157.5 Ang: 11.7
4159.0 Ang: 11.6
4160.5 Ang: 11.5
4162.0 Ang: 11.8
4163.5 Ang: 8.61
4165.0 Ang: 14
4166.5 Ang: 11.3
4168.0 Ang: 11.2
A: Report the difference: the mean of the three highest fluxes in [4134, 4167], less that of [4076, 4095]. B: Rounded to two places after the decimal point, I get -0.17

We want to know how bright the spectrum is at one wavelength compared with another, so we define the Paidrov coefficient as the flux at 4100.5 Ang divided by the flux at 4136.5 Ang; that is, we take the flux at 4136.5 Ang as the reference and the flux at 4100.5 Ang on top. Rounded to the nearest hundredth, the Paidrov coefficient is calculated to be 0.80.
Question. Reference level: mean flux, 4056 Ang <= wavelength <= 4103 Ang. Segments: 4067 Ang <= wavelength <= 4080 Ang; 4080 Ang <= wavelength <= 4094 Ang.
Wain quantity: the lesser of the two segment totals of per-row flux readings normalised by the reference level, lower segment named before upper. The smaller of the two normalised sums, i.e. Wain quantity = 8.82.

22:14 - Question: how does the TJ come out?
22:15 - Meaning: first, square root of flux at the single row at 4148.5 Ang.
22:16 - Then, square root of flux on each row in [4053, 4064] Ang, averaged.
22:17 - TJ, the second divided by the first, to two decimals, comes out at 1.00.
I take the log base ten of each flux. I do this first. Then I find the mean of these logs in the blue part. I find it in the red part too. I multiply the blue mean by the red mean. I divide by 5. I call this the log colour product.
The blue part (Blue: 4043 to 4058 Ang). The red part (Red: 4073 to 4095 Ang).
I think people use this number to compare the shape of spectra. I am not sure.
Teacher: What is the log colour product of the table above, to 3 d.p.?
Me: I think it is 0.220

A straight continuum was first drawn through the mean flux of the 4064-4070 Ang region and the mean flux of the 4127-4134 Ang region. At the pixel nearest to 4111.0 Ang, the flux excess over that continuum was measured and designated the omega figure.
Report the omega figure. 0.8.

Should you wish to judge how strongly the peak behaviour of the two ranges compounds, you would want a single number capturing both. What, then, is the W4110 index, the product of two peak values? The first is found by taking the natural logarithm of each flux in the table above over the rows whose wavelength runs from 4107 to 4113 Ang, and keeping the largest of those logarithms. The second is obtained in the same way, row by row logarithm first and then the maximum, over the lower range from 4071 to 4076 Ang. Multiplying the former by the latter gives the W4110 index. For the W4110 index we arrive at 6.22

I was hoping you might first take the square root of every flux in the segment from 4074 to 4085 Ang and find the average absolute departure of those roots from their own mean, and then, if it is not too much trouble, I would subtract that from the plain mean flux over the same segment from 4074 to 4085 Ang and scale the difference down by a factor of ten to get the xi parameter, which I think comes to 1.06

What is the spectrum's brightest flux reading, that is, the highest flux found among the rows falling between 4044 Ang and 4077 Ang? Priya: 14.1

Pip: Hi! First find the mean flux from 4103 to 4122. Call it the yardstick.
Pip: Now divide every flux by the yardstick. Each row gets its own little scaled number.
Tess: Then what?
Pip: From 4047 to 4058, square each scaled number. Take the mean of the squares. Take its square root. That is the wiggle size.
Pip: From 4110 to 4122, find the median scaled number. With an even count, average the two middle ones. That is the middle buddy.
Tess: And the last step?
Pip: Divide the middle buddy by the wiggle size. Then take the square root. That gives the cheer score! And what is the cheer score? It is 0.95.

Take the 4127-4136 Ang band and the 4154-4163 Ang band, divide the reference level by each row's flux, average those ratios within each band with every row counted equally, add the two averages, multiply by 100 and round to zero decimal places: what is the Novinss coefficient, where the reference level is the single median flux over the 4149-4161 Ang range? 208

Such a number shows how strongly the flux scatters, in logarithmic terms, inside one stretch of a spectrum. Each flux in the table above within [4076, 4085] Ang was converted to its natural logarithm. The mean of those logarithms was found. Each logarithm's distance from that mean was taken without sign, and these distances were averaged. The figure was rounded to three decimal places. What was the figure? 0.057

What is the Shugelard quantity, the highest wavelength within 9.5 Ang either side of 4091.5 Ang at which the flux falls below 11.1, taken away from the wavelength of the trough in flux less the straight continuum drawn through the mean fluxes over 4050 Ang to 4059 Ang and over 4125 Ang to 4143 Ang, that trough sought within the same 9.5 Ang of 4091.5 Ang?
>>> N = -3.0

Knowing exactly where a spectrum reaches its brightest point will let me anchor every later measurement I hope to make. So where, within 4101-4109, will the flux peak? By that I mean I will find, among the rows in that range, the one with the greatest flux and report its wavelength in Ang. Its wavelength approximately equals 4106.5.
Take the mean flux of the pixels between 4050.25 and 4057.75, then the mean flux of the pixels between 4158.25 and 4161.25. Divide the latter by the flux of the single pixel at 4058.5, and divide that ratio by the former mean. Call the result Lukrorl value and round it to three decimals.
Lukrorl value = 0.089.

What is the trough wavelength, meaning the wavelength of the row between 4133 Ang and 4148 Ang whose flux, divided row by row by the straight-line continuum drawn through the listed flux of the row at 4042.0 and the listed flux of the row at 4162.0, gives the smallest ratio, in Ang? 4142.5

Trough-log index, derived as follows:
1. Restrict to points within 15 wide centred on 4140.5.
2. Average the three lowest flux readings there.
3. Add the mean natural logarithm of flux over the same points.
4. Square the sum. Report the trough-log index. 132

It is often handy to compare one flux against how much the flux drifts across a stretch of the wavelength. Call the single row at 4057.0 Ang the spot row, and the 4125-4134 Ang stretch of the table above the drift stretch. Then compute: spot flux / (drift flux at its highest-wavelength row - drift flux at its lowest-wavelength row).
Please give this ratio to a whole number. 10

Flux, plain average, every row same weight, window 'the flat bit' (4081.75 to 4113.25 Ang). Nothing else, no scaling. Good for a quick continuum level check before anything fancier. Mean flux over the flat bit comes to 10.4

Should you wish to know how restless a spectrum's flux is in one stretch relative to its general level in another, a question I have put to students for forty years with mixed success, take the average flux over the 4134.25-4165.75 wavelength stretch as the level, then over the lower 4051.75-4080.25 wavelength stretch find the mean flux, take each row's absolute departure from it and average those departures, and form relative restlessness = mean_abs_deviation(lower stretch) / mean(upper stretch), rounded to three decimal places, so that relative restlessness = 0.109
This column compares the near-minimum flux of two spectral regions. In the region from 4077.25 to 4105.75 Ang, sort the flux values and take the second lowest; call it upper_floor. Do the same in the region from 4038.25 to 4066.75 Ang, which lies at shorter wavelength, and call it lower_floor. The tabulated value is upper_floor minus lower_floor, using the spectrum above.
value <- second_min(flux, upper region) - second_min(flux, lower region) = -0.22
